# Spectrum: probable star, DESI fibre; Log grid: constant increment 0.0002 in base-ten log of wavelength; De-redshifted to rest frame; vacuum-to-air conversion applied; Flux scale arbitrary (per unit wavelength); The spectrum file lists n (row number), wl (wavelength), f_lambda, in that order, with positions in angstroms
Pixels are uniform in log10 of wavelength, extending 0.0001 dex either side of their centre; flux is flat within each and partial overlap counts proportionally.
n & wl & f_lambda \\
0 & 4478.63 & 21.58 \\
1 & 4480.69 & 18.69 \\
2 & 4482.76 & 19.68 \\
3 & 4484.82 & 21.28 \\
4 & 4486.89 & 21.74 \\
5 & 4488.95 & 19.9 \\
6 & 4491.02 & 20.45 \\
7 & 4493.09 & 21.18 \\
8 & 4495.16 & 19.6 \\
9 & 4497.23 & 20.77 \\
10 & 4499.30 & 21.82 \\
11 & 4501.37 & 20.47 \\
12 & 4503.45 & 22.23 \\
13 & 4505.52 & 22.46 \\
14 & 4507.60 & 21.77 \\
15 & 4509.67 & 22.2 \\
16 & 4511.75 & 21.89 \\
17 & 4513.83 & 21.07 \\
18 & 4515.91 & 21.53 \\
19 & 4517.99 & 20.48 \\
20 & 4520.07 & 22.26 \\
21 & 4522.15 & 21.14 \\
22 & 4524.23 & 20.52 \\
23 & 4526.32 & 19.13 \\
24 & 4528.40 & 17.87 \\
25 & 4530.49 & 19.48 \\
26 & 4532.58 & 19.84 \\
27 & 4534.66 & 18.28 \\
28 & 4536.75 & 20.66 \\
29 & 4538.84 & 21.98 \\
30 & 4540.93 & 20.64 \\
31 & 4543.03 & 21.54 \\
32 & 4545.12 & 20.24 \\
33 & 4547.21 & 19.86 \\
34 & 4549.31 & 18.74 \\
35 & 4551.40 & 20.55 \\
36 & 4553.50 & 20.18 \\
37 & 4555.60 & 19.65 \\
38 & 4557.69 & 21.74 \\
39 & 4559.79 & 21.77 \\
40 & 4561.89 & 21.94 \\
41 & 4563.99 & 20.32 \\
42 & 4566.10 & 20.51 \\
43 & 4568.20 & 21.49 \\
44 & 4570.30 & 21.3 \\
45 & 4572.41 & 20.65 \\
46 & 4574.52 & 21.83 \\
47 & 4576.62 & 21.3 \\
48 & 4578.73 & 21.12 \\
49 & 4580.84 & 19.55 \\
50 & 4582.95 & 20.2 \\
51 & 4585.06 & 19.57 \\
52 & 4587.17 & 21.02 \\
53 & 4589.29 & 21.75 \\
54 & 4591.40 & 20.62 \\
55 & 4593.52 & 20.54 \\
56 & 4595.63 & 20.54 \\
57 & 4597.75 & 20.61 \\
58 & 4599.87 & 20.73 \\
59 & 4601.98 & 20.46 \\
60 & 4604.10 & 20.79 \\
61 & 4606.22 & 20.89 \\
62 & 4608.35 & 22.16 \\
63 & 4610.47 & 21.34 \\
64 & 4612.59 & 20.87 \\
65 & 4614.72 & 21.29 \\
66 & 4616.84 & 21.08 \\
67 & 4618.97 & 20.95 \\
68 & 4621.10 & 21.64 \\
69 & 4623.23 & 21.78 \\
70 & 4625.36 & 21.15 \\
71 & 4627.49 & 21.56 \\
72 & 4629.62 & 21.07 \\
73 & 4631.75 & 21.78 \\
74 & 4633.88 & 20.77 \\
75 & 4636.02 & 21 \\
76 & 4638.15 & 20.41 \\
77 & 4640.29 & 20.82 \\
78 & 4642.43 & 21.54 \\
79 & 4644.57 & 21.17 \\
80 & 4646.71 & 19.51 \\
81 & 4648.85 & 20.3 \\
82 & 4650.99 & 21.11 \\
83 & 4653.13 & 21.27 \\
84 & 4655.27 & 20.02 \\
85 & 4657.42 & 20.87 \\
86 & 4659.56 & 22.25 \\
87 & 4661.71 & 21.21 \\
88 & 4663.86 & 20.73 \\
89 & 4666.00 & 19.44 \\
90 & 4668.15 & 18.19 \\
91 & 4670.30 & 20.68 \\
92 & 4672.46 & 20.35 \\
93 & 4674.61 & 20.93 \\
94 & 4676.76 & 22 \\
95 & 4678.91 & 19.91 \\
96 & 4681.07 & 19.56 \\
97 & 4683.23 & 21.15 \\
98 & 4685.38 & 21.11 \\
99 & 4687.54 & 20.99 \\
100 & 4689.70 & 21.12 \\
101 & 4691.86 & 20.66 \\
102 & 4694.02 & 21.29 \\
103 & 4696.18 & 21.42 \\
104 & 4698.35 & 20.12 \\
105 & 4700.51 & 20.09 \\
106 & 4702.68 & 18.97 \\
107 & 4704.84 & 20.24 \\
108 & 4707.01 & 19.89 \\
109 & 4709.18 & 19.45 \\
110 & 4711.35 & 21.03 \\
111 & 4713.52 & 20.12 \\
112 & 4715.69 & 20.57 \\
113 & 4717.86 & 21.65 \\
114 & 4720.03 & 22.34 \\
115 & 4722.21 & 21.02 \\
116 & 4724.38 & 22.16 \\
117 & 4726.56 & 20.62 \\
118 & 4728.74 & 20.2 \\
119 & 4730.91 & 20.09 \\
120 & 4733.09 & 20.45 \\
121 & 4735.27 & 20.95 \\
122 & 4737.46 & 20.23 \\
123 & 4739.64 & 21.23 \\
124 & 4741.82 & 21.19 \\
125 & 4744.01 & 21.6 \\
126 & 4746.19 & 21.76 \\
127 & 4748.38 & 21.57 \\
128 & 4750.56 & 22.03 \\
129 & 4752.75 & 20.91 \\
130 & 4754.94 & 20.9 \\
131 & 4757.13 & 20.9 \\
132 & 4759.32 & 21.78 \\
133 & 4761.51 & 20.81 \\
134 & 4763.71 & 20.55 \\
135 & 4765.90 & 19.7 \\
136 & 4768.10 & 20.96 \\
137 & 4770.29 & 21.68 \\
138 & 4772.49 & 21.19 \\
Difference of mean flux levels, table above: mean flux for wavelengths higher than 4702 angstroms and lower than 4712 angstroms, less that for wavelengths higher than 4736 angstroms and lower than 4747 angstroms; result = -1.3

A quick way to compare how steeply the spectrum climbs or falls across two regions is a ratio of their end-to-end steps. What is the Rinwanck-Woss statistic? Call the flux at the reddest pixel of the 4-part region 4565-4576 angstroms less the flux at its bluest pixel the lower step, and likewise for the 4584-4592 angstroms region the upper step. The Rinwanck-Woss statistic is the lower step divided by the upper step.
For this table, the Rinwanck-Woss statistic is 1.3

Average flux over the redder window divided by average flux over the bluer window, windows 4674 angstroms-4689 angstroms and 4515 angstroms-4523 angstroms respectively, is 0.97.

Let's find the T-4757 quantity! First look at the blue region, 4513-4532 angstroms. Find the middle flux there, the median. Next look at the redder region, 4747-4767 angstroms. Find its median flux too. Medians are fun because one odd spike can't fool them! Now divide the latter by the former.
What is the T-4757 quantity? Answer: 1.02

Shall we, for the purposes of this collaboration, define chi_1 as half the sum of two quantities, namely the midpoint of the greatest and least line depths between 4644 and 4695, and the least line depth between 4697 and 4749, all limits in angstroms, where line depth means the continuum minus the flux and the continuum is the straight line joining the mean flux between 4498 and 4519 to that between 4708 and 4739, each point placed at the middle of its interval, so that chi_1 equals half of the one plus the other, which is -0.4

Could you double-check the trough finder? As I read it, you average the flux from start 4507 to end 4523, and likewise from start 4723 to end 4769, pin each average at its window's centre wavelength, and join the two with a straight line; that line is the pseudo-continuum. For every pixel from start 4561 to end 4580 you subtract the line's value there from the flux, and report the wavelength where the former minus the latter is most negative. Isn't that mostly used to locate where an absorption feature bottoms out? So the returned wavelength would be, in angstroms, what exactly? 4563.99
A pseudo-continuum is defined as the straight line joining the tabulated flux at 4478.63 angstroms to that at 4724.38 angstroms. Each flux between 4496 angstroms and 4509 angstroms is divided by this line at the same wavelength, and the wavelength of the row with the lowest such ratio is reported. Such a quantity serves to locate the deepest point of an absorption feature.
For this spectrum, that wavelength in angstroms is 4501.37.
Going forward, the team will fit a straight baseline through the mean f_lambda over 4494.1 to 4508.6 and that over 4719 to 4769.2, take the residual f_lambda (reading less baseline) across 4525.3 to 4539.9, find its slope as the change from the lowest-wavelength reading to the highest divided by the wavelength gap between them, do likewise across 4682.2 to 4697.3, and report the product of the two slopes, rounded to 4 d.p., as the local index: 0.0050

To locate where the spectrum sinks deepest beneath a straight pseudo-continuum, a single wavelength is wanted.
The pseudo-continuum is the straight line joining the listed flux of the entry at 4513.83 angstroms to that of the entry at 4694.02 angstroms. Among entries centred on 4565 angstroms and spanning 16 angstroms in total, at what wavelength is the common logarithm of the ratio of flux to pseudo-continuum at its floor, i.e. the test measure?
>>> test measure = 4563.99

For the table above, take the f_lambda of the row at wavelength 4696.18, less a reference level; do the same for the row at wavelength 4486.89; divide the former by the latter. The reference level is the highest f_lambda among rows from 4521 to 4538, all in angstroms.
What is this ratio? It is 0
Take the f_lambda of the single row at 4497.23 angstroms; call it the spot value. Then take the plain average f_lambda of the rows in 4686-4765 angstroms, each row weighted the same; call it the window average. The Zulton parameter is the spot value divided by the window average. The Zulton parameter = 1.00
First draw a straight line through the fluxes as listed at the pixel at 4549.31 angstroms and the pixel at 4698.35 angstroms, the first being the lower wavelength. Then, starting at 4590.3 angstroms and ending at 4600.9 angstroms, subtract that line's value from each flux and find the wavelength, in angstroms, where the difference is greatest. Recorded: 4599.87 angstroms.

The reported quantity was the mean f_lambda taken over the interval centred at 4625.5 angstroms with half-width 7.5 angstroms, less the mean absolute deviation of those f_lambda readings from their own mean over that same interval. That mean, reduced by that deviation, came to 21.1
